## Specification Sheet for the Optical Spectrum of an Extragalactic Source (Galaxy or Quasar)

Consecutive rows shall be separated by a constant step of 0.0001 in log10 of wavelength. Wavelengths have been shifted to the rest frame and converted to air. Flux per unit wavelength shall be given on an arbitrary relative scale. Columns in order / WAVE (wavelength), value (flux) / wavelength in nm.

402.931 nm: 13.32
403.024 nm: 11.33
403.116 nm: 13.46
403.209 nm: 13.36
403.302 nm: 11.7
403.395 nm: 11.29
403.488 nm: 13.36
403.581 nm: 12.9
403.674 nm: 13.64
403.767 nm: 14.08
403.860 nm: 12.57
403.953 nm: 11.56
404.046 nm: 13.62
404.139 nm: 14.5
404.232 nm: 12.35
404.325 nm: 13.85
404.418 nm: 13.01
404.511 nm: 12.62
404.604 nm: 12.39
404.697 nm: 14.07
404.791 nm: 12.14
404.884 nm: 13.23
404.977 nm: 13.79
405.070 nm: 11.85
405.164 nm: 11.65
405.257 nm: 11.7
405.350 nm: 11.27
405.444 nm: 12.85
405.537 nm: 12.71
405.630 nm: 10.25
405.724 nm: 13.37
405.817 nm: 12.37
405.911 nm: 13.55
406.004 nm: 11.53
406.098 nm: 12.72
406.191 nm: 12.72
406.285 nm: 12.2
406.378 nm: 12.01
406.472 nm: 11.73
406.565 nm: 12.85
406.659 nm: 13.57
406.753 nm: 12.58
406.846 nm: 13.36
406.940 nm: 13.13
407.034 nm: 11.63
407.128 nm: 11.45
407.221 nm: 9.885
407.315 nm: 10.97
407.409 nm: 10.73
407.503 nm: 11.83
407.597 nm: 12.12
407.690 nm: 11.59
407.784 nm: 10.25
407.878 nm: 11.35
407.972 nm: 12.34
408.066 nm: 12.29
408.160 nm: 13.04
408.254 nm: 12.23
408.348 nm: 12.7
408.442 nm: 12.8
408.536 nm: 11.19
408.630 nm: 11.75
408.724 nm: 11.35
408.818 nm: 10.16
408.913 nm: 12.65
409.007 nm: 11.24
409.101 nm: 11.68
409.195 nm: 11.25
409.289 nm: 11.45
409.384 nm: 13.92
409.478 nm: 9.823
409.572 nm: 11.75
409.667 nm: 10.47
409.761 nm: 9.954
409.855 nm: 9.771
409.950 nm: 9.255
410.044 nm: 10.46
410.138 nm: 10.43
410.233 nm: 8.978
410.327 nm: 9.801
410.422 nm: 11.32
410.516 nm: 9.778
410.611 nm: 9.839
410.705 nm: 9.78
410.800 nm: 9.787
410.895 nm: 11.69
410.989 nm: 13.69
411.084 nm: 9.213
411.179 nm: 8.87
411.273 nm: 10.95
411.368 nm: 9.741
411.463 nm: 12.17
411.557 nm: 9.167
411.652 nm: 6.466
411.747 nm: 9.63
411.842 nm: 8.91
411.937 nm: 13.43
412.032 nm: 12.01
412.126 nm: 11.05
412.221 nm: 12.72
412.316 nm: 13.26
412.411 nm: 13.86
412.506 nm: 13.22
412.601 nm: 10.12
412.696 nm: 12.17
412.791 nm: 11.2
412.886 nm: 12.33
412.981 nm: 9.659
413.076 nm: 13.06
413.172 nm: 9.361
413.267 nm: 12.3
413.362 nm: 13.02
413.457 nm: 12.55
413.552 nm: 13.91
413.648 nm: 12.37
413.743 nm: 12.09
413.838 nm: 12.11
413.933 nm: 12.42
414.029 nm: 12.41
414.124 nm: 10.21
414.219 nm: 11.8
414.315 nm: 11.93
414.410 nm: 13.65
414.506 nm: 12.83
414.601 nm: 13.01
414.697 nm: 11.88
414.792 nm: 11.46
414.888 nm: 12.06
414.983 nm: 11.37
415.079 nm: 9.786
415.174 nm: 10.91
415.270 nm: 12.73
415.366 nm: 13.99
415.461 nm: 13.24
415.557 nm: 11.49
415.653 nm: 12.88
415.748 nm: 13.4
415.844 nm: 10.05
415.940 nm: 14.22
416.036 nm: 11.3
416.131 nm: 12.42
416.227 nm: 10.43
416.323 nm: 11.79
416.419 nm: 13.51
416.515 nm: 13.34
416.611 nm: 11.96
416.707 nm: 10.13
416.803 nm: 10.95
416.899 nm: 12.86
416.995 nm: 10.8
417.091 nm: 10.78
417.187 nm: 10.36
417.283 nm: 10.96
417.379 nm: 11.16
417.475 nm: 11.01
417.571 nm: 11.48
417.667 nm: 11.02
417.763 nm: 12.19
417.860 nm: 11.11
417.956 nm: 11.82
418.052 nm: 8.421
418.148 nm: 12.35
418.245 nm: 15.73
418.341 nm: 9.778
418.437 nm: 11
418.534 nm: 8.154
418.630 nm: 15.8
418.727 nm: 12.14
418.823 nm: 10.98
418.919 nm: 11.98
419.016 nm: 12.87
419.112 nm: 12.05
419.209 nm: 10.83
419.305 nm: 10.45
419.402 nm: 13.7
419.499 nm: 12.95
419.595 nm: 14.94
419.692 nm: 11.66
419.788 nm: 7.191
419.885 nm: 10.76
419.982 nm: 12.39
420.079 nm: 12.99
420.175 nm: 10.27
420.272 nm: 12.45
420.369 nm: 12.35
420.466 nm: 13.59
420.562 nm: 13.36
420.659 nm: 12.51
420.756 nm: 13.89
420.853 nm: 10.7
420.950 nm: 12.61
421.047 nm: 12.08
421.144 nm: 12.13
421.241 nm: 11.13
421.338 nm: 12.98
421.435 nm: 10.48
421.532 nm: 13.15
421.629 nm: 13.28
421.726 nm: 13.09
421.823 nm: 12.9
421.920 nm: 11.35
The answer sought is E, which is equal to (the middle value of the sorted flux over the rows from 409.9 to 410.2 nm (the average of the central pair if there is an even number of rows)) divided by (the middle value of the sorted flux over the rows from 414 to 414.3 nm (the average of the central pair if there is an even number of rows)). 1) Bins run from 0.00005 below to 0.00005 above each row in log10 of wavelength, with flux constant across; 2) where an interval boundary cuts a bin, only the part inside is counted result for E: 0.88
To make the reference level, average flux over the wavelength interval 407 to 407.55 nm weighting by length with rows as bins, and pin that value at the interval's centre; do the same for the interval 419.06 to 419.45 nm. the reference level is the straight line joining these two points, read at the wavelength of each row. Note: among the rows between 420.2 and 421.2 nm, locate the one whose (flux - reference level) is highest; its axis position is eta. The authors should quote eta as 420.756 nm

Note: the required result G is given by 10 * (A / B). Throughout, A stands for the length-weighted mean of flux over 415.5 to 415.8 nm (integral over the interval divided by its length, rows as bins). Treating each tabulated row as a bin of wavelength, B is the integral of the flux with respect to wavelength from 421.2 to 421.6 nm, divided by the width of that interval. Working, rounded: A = 12.6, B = 12.0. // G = 10.5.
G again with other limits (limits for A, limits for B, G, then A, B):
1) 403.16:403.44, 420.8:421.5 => 10.3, 12.1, 11.8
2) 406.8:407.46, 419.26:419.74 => 9.1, 11.6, 12.7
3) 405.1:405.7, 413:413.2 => 10.6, 11.8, 11.1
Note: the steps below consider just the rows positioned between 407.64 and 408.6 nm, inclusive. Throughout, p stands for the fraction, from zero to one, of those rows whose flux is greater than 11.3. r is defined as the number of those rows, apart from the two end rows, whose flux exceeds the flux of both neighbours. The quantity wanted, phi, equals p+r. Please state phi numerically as 3.80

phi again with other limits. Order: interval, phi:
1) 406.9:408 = 2.67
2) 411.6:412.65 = 3.55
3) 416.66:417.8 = 3.25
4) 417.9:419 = 3.55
